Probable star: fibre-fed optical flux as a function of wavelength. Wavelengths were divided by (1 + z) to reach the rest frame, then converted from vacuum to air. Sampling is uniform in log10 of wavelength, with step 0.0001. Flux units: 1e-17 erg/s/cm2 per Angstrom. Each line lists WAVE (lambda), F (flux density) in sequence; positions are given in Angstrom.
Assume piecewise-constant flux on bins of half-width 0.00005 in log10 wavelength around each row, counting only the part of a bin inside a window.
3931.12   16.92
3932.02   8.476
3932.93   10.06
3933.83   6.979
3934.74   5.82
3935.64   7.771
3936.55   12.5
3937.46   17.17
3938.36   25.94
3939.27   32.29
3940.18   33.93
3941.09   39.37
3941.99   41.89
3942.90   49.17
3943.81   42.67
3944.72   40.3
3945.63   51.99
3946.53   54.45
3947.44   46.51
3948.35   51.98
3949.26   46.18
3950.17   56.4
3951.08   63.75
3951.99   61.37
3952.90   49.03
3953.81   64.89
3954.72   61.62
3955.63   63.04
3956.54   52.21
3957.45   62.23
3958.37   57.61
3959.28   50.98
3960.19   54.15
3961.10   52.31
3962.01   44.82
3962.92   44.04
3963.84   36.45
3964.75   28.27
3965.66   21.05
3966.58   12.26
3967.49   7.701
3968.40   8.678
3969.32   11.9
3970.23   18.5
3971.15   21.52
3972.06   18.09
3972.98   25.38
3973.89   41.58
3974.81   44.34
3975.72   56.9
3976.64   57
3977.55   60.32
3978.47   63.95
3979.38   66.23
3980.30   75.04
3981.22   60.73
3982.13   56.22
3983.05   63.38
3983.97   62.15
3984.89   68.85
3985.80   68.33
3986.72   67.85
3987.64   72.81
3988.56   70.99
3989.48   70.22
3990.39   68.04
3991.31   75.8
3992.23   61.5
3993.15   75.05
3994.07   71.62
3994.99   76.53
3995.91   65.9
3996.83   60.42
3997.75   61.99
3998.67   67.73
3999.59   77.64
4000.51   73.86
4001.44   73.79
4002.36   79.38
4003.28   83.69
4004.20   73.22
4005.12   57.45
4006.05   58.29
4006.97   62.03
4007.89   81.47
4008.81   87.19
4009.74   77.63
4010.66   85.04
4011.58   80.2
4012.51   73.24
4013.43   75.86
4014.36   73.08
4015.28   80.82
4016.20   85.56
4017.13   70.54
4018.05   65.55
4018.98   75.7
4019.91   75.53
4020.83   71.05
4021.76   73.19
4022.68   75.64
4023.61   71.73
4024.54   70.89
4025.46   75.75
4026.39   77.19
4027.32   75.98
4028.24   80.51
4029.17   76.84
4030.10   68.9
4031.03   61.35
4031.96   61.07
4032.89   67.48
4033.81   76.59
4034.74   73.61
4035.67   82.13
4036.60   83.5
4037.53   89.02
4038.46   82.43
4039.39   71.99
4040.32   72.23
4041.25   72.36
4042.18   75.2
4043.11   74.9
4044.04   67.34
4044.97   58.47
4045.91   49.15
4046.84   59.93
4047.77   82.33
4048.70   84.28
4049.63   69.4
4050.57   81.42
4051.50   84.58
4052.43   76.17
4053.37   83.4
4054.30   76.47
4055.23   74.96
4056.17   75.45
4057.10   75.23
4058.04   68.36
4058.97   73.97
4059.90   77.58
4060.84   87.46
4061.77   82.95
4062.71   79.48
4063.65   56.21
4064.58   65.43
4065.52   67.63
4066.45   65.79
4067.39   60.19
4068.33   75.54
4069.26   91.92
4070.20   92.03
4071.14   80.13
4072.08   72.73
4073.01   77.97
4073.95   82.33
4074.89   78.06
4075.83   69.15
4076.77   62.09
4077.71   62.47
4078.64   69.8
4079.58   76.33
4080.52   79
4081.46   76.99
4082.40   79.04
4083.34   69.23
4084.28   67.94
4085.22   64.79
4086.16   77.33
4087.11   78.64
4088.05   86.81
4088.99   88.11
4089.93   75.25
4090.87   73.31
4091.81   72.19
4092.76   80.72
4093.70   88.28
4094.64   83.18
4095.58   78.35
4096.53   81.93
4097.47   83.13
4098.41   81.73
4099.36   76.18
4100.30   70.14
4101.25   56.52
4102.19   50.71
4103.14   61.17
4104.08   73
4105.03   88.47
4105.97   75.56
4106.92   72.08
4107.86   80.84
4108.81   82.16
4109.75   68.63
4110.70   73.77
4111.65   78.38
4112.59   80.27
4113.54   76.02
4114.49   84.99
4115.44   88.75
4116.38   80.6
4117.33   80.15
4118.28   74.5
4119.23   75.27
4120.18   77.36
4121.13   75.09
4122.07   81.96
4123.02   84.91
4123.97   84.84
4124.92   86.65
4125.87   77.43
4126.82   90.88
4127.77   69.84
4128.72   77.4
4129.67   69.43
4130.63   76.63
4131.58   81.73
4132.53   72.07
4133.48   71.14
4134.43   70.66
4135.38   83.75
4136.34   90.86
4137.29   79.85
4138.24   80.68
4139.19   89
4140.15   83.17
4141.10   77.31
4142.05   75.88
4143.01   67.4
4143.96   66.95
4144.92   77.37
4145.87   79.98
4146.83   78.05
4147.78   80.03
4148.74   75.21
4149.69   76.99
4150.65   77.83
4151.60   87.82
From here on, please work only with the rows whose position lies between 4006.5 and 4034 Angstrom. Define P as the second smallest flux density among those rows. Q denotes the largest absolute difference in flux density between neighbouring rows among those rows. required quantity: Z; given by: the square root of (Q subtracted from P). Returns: 6.5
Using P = 61.35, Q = 19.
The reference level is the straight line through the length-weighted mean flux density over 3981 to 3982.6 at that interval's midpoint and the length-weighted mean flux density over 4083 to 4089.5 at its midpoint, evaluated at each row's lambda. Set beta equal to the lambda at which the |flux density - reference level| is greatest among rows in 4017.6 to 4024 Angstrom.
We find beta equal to 4018.98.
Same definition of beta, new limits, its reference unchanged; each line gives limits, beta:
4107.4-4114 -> 4109.75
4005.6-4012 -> 4008.81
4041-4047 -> 4045.91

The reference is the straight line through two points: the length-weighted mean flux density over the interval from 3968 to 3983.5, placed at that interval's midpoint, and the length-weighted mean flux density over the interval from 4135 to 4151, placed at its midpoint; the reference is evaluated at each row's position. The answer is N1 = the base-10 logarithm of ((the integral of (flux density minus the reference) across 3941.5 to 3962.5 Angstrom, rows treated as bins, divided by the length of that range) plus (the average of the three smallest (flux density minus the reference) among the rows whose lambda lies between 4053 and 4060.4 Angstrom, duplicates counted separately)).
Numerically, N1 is 1.40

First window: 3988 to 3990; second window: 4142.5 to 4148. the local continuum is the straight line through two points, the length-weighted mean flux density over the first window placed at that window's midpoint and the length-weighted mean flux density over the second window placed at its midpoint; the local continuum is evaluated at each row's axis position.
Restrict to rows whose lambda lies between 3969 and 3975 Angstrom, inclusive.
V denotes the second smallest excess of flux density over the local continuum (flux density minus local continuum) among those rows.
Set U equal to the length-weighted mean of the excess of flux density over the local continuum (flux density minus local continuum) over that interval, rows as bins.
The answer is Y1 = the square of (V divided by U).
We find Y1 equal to 1.4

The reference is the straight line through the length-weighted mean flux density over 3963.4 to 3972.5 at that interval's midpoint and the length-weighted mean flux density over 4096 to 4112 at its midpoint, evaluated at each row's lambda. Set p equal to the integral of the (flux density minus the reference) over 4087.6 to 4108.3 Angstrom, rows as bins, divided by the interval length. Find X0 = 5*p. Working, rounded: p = 5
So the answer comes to 25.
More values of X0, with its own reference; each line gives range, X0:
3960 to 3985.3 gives 109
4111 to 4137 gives -13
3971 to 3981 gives 138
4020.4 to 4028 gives 164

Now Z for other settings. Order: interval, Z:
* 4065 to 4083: 6.8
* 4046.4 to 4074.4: 6.1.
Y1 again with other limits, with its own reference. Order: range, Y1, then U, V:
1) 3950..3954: 1.5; -11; -13.5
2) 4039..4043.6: 0.0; 1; 0.1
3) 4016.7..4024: 1.5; 1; -1.0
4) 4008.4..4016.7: 0.0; 8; 1.8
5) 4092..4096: 0.7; 9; 7.3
